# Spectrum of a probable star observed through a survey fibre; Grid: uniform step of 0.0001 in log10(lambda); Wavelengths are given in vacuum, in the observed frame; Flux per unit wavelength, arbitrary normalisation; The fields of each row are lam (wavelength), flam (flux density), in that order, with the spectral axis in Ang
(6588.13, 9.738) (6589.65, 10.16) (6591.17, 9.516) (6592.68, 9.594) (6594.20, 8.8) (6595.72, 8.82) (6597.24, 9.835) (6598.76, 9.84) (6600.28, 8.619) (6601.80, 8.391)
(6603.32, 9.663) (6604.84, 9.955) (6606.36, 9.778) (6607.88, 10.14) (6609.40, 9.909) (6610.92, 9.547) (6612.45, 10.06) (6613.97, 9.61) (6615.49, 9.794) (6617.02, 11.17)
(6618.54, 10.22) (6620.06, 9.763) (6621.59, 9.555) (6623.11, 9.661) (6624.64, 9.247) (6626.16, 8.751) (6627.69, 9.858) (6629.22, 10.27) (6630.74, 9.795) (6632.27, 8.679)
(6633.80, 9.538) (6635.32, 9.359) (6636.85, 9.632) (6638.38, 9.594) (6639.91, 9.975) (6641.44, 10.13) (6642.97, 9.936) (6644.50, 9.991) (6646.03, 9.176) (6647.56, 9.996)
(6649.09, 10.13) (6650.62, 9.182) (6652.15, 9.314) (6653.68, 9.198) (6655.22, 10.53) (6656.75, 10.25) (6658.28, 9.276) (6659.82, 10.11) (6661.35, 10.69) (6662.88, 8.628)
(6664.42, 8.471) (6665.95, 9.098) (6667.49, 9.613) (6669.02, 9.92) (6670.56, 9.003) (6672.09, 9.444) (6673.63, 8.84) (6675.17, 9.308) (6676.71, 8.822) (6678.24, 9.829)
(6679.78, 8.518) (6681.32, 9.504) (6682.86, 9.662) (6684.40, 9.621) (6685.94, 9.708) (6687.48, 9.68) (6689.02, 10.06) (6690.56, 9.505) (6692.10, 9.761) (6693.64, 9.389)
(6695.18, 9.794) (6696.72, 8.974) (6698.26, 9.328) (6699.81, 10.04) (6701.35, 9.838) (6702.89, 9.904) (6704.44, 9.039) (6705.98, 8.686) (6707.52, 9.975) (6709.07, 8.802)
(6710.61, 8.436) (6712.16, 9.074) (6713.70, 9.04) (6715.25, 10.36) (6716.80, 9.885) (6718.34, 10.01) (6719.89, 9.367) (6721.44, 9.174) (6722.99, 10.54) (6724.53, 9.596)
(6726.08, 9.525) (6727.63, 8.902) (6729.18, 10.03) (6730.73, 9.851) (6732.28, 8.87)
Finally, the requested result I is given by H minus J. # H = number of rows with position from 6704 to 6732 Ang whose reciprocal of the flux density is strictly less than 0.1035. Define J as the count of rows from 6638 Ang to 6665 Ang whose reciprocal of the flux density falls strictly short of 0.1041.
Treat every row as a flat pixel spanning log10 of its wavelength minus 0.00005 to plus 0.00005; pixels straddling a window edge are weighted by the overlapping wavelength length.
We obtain -3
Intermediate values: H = 7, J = 10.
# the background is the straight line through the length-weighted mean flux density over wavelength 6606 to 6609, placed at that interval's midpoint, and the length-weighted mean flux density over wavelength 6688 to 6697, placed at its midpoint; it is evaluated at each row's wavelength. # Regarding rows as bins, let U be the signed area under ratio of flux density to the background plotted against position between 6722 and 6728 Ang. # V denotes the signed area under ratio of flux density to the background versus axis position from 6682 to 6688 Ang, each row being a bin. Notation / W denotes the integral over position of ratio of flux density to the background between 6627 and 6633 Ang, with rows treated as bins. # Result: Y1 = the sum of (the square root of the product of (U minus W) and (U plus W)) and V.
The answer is 7.8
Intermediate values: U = 6.12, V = 6.00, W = 5.86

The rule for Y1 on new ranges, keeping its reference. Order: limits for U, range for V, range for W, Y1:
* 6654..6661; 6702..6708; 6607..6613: 9.9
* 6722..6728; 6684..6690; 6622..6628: 8.4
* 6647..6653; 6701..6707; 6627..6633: 6.6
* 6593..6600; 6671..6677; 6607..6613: 8.2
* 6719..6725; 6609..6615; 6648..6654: 7.8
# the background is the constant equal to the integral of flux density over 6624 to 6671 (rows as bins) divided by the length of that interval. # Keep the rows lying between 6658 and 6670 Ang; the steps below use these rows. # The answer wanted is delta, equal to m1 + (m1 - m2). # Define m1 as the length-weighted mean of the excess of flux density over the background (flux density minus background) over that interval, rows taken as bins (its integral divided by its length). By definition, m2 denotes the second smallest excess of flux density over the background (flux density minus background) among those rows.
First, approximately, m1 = -0.12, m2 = -1.0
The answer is 0.73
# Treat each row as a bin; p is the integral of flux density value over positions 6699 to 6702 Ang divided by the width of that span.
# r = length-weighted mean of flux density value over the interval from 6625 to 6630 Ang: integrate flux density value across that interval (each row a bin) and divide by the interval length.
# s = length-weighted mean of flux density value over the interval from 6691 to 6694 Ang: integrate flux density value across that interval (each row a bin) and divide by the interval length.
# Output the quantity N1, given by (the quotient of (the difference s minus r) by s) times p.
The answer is -0.01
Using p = 9.92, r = 9.6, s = 9.60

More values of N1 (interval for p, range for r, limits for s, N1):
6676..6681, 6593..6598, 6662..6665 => -0.58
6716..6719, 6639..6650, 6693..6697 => -0.47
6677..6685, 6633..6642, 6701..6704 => 0.08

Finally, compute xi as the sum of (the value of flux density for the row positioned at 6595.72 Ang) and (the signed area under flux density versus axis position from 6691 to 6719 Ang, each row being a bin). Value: 274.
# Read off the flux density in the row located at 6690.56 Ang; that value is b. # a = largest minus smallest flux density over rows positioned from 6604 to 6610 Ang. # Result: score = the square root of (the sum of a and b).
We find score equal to 3.14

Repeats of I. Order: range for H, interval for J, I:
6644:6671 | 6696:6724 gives 0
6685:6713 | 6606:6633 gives -4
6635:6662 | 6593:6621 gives -3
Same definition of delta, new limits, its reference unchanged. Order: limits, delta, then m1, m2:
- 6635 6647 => 0.53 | 0.15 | -0.2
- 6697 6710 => 0.44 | -0.18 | -0.8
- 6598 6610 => 0.85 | -0.06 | -1.0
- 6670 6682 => -0.10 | -0.44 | -0.8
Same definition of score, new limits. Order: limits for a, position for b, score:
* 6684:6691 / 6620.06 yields 3.21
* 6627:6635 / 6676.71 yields 3.23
